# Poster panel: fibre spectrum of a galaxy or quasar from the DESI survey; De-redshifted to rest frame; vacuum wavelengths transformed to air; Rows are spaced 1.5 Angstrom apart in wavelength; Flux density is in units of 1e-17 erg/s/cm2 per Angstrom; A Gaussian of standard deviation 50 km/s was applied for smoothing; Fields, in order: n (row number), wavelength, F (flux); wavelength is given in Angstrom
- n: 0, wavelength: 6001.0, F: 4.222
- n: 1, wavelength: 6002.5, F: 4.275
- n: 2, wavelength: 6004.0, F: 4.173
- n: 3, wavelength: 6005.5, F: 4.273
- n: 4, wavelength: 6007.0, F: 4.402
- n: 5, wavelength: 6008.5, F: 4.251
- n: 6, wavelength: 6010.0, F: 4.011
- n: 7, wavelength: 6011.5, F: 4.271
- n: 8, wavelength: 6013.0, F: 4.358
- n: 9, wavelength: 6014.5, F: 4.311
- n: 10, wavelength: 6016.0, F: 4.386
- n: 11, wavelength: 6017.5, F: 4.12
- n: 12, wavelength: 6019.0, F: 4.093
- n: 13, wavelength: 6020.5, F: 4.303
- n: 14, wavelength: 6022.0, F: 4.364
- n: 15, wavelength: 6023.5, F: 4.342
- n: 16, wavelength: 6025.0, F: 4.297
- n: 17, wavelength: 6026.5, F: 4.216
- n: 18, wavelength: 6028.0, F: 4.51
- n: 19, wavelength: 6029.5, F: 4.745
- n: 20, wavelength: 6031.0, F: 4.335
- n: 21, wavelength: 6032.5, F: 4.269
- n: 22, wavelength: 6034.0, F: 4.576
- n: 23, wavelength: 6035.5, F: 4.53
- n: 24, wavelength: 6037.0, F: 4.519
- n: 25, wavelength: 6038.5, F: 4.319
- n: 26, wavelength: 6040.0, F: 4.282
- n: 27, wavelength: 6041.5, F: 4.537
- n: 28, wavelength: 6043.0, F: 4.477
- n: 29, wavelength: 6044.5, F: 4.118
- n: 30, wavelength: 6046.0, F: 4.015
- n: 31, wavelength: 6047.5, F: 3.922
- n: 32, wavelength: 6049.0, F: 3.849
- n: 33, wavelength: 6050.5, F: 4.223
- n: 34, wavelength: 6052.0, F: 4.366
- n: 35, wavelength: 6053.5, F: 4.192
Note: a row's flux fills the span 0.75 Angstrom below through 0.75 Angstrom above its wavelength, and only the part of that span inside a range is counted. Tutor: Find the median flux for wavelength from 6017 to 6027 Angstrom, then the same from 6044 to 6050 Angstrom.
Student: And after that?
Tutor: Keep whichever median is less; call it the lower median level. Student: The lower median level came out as 3.97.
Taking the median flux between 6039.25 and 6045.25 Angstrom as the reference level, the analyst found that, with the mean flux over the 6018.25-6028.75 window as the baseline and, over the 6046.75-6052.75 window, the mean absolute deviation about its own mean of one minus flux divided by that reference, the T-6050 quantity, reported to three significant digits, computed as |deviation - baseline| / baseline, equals 0.989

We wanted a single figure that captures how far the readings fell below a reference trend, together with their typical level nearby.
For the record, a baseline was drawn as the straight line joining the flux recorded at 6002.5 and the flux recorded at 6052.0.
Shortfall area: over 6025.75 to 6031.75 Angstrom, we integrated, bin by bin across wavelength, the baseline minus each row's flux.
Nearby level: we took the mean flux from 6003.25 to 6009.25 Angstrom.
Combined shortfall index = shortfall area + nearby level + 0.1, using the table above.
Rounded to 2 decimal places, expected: 3.61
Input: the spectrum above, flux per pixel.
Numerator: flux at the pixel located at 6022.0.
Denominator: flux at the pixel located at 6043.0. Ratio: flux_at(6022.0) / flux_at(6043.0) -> 0.97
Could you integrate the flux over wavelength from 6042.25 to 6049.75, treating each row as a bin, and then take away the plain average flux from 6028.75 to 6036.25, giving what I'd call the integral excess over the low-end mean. 26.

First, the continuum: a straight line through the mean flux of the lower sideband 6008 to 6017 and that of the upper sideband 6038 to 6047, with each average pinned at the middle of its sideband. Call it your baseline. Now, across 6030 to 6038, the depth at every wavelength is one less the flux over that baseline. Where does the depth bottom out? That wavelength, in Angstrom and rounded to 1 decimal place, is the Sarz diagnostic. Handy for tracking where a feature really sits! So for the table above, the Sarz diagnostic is 6034.0 Angstrom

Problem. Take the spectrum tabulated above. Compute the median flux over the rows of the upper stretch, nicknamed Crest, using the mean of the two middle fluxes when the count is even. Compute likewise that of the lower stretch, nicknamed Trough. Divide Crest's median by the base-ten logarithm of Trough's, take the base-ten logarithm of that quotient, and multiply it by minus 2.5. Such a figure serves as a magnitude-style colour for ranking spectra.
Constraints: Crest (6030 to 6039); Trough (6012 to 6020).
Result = -2.109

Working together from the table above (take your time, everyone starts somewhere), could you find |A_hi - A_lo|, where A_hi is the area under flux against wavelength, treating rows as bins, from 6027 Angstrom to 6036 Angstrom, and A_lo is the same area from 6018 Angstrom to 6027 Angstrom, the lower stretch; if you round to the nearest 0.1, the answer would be 2.0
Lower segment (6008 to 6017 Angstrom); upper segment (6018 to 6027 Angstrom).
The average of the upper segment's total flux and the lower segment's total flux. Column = 25.6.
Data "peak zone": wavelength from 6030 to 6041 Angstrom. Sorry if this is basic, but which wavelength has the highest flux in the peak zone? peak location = 6034.0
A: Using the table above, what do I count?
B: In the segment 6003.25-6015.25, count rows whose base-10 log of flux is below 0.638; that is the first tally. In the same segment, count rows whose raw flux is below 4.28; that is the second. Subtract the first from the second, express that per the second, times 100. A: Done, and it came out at -20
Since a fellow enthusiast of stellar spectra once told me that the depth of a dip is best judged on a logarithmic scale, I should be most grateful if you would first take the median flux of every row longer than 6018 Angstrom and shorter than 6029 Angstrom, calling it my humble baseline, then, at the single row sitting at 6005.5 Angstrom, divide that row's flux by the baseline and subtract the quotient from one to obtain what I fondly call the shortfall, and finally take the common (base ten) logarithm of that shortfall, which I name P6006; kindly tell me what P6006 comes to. -2.2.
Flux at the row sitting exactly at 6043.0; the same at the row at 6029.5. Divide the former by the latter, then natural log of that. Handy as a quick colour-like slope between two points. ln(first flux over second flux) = -0.06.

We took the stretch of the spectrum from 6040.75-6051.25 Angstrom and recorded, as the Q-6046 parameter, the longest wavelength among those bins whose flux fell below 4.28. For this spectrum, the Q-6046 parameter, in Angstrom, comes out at 6050.5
